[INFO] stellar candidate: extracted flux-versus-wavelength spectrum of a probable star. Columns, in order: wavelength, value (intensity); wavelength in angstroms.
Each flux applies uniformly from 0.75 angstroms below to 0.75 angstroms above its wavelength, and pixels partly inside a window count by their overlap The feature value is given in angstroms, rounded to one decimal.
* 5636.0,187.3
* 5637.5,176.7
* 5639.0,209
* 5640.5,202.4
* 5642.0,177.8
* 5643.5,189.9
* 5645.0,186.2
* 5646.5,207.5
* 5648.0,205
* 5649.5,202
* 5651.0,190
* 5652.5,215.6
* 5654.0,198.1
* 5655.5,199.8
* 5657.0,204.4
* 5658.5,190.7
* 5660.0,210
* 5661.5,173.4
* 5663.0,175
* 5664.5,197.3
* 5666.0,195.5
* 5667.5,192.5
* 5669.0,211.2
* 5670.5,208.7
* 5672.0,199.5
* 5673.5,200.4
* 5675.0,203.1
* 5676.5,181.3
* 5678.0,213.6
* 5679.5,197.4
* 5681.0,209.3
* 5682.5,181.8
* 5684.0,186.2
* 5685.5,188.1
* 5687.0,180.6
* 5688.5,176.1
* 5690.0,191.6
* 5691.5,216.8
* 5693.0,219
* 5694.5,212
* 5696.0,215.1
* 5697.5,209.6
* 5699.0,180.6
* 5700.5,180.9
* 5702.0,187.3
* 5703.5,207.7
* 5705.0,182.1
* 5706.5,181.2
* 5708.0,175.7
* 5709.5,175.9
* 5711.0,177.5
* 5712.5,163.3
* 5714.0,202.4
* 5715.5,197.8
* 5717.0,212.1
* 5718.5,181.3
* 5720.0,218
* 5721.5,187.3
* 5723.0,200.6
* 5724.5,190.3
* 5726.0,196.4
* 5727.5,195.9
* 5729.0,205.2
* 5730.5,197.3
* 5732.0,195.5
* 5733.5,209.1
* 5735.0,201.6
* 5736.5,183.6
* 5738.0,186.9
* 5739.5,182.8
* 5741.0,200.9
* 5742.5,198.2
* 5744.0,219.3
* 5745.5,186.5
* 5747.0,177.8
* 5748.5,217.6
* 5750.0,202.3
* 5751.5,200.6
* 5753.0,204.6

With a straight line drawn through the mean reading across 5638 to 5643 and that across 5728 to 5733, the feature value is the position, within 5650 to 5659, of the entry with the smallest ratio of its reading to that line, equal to 5651.0 angstroms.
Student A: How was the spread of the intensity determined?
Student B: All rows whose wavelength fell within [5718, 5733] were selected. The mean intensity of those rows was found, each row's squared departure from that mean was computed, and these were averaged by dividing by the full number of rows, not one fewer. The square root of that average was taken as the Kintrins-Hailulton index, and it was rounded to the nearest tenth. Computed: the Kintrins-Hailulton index 9.5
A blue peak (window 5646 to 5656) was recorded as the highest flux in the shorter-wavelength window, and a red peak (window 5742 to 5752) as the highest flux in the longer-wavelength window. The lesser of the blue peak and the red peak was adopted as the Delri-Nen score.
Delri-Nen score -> 216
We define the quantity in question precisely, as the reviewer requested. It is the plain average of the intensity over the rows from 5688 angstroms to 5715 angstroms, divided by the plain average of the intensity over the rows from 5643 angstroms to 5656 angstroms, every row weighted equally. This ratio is 0.963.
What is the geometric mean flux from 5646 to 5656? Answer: 202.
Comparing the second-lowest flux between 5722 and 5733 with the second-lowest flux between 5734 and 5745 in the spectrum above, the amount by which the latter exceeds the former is -12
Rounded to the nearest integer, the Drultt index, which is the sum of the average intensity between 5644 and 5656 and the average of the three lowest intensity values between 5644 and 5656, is 392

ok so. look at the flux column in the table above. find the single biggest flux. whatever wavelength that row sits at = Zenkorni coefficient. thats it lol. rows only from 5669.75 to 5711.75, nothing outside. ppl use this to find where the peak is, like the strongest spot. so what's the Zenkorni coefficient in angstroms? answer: 5693.0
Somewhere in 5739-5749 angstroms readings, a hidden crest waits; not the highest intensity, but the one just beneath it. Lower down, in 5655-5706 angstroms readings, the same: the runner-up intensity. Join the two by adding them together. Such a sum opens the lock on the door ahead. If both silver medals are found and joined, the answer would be 434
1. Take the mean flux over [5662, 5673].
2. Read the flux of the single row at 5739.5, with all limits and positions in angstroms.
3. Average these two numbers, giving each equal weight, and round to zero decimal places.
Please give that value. 190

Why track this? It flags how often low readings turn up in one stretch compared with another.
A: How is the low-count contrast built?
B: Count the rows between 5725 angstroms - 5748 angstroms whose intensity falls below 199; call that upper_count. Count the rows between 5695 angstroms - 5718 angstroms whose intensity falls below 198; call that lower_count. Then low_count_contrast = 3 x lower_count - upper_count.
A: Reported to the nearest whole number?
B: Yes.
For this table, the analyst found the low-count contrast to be 20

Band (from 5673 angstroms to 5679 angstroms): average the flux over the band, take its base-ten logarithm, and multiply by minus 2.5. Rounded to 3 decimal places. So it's -5.750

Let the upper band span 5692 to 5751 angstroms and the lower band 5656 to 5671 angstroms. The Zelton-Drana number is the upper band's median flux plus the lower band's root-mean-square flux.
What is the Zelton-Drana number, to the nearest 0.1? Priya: 392.7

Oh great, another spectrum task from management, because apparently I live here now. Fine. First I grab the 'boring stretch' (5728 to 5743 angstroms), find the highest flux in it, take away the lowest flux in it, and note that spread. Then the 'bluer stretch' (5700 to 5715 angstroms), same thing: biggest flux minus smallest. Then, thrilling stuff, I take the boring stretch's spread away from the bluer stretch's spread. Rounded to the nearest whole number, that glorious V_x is 18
